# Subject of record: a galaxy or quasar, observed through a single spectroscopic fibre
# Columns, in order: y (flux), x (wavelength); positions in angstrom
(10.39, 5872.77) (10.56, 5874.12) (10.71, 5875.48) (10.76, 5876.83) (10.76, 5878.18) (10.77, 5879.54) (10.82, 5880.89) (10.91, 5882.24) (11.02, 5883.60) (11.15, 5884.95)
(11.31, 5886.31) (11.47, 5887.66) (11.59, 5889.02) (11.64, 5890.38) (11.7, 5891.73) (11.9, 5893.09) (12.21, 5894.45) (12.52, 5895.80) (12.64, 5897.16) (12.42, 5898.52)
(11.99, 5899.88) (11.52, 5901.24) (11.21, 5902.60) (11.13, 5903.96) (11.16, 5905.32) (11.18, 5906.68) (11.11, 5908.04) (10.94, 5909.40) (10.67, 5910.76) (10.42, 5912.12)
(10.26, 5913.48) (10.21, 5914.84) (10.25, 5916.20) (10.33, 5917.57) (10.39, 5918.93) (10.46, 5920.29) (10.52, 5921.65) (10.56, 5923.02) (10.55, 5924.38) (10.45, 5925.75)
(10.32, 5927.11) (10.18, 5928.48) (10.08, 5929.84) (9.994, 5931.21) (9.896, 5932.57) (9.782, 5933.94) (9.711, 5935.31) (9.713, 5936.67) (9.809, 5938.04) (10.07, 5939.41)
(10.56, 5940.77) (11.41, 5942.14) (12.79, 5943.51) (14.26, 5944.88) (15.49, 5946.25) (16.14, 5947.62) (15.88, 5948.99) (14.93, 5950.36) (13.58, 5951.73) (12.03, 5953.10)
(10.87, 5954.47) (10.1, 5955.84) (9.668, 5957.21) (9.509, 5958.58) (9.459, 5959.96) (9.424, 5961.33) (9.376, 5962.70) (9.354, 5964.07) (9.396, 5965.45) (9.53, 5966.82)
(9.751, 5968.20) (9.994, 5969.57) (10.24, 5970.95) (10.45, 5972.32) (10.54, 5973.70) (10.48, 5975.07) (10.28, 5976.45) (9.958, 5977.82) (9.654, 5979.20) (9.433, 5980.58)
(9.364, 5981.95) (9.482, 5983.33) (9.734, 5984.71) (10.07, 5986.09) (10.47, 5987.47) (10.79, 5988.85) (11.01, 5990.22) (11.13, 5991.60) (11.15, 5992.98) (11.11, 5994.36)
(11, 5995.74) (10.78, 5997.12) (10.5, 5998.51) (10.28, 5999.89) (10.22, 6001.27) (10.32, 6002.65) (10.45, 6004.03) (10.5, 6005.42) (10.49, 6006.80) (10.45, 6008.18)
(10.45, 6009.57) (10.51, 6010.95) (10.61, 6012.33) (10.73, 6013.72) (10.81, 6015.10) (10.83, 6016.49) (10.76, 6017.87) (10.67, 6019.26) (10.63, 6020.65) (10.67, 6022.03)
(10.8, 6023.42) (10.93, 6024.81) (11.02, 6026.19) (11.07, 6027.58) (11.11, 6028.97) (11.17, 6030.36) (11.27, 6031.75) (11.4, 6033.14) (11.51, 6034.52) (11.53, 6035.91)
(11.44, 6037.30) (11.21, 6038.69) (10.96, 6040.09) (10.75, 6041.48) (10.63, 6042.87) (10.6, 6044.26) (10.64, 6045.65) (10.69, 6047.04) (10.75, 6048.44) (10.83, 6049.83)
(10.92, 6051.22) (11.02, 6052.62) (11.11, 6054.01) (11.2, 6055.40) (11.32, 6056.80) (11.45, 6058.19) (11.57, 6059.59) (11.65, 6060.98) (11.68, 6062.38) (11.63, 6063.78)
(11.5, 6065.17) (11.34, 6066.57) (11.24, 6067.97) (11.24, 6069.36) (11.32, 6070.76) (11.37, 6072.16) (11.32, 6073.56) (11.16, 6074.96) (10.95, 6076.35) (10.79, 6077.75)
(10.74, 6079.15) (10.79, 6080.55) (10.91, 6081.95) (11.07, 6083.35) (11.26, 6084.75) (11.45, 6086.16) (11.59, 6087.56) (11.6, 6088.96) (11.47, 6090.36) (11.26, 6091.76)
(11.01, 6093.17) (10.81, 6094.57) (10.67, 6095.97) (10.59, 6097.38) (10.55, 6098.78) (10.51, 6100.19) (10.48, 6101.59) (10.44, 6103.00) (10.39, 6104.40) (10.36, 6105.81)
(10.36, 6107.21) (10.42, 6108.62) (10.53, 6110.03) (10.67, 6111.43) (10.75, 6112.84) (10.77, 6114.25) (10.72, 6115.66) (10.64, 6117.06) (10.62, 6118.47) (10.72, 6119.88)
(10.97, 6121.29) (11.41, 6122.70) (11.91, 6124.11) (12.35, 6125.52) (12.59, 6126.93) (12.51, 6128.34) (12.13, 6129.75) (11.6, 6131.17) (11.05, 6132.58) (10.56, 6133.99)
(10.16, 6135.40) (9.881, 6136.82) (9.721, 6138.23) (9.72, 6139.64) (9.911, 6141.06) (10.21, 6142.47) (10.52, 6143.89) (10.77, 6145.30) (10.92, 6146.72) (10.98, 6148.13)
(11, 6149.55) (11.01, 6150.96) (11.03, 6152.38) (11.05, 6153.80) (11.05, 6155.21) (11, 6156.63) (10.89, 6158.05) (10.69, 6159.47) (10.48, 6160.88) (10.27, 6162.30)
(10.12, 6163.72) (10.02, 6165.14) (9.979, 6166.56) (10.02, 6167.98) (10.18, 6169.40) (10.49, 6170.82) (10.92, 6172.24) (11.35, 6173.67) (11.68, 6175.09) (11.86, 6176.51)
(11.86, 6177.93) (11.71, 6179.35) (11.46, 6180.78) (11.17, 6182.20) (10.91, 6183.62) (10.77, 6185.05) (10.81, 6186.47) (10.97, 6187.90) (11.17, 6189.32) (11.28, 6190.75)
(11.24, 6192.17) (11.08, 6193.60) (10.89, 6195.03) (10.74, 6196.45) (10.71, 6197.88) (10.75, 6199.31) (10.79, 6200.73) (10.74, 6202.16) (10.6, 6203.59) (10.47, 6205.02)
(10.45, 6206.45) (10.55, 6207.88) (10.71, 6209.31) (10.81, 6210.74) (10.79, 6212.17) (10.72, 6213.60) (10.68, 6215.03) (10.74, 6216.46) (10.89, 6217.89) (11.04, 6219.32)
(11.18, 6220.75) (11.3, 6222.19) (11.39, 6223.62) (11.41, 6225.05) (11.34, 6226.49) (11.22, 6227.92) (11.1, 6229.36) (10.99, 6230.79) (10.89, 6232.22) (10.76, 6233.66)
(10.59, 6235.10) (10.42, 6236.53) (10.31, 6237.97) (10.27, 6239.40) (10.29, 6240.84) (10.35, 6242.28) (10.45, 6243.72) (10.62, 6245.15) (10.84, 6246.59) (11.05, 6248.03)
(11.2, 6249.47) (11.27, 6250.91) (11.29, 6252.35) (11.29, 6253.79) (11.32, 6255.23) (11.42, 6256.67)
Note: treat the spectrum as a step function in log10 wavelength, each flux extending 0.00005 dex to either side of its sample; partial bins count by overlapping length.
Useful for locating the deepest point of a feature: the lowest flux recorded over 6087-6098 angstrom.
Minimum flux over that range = 10.59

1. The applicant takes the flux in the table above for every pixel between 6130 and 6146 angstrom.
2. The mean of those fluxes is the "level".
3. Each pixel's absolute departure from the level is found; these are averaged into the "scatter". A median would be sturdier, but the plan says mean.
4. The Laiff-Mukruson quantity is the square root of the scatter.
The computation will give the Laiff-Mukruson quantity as 0.69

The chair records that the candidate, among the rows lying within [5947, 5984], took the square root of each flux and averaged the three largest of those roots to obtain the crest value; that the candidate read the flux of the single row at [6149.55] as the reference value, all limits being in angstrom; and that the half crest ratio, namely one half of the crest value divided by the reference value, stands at 0.180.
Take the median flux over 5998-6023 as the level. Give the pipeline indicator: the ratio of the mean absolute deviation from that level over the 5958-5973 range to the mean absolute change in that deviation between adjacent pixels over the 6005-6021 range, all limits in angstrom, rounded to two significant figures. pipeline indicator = 15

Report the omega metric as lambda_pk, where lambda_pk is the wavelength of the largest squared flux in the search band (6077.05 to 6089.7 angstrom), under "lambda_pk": 6088.96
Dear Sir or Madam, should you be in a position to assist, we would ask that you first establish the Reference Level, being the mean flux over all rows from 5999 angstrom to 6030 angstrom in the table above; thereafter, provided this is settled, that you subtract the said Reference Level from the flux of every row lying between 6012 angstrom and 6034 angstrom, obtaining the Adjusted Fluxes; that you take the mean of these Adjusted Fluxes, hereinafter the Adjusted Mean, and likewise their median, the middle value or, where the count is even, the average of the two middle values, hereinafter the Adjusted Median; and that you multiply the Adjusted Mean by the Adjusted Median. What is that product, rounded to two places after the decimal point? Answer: 0.04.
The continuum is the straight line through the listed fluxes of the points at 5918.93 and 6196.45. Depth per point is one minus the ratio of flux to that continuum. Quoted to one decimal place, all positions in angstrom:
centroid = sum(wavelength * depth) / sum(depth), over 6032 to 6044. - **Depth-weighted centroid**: 6036.5 angstrom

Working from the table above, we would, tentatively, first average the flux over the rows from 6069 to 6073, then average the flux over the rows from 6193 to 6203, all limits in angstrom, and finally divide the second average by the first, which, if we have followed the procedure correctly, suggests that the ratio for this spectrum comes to 0.96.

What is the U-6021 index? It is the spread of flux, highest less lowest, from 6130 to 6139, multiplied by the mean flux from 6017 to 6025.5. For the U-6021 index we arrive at 20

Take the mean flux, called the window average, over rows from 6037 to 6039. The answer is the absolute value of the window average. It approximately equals 11.3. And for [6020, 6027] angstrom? 10.8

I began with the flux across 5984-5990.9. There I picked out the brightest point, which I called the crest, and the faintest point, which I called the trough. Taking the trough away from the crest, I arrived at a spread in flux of 1.28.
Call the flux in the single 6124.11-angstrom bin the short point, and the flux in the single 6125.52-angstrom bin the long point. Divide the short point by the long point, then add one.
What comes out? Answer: 1.96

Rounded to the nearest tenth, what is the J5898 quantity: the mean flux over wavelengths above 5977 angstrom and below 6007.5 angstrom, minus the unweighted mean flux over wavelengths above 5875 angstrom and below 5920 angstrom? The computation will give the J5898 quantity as -0.8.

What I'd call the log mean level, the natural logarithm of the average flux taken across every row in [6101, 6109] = 2.34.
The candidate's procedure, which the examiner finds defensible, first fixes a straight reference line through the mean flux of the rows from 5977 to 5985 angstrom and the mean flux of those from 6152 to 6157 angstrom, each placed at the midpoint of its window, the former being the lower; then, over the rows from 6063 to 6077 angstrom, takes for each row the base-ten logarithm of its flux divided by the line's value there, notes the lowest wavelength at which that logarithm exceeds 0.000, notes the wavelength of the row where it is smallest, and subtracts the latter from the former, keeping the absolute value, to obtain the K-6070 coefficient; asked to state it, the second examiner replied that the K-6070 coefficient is 12.6 angstrom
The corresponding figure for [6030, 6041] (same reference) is 9.7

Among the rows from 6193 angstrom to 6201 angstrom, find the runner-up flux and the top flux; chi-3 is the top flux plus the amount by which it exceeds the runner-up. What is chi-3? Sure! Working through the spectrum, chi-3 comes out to 11.3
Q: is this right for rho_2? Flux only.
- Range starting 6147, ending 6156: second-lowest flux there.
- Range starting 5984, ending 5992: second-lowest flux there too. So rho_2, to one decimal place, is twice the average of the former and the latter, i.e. 21.1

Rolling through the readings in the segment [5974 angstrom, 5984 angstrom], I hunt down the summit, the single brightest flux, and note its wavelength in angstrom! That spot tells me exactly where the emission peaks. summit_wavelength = 5975.07 angstrom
